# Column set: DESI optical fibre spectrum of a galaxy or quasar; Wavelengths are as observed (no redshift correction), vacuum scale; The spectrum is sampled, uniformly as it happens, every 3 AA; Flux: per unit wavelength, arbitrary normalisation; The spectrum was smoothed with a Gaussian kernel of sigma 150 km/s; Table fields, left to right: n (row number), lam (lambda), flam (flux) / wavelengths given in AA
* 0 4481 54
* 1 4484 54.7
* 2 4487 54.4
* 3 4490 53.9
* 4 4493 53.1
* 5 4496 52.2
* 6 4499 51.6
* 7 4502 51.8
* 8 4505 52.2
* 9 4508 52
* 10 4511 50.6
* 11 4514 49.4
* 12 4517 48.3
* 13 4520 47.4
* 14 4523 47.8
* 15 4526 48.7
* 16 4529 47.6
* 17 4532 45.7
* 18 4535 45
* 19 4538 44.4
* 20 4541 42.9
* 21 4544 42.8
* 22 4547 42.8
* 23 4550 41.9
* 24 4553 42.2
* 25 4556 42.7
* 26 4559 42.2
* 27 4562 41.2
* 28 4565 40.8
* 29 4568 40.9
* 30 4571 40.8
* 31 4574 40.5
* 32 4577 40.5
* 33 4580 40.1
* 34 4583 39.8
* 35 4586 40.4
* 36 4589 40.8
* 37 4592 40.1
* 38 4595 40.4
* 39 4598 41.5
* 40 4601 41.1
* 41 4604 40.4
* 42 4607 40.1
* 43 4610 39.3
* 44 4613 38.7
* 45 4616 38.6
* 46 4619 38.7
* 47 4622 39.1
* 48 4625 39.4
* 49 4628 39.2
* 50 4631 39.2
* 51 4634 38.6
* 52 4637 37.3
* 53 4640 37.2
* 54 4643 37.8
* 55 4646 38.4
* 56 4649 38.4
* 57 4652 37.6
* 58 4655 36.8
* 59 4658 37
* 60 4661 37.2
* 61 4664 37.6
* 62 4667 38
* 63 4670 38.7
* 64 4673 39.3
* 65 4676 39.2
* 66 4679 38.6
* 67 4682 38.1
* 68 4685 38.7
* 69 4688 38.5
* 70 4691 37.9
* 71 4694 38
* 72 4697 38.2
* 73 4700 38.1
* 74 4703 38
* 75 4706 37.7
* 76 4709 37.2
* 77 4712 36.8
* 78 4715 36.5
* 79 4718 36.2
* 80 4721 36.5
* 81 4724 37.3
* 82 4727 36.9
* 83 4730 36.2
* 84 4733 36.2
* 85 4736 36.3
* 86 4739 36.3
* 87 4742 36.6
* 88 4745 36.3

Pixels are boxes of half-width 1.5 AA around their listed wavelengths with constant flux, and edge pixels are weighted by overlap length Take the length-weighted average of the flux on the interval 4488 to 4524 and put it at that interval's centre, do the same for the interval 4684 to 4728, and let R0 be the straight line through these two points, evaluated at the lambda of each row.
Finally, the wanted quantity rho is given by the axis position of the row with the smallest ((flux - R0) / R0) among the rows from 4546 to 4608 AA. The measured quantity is 4565 AA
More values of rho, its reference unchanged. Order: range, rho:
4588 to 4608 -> 4592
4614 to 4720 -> 4637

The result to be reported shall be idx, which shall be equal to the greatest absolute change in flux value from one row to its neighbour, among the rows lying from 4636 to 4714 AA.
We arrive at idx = 0.80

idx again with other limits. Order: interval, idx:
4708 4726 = 0.80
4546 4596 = 1.00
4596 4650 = 1.30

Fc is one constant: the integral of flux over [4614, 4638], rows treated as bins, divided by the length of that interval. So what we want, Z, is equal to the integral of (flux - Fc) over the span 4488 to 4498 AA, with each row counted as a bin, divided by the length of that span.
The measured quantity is 14.3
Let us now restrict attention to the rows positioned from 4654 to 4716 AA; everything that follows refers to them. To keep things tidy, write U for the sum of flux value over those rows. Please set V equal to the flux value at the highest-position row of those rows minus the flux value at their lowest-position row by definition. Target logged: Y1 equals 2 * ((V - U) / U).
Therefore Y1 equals -2.001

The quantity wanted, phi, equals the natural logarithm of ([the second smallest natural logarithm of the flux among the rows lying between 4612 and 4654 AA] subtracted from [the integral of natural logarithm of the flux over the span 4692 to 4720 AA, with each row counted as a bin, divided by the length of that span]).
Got -6.0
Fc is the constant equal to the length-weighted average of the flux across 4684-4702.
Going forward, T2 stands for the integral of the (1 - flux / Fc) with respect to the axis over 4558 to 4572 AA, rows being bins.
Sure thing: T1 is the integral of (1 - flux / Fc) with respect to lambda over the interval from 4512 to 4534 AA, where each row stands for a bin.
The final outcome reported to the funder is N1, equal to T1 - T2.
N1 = -4.5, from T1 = -5.5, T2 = -1.1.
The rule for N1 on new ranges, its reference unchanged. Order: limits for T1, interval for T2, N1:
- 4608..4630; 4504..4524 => 5.5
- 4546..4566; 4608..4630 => -1.5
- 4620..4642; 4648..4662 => -0.5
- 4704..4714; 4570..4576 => 0.6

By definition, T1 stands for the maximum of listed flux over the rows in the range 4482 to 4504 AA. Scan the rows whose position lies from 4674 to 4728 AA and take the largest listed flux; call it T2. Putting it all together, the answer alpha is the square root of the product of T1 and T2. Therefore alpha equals 46.3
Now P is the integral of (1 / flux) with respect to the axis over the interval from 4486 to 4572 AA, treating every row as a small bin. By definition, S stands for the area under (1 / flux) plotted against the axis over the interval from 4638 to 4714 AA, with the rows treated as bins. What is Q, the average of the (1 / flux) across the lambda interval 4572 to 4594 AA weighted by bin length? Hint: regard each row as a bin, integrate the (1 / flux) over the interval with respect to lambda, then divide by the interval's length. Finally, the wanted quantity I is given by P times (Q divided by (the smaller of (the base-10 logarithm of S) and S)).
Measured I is 0.15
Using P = 1.9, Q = 0.0248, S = 2.0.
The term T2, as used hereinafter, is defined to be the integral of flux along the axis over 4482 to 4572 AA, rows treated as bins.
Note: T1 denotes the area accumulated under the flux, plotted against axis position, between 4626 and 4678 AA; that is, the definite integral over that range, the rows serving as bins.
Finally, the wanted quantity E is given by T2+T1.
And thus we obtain 6224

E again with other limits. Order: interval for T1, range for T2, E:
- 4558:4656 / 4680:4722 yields 5458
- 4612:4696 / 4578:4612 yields 4587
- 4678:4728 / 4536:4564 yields 3072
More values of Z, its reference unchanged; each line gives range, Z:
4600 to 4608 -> 1.7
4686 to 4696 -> -0.6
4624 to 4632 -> 0.5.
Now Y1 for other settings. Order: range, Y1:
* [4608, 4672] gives -2.001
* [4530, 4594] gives -2.013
